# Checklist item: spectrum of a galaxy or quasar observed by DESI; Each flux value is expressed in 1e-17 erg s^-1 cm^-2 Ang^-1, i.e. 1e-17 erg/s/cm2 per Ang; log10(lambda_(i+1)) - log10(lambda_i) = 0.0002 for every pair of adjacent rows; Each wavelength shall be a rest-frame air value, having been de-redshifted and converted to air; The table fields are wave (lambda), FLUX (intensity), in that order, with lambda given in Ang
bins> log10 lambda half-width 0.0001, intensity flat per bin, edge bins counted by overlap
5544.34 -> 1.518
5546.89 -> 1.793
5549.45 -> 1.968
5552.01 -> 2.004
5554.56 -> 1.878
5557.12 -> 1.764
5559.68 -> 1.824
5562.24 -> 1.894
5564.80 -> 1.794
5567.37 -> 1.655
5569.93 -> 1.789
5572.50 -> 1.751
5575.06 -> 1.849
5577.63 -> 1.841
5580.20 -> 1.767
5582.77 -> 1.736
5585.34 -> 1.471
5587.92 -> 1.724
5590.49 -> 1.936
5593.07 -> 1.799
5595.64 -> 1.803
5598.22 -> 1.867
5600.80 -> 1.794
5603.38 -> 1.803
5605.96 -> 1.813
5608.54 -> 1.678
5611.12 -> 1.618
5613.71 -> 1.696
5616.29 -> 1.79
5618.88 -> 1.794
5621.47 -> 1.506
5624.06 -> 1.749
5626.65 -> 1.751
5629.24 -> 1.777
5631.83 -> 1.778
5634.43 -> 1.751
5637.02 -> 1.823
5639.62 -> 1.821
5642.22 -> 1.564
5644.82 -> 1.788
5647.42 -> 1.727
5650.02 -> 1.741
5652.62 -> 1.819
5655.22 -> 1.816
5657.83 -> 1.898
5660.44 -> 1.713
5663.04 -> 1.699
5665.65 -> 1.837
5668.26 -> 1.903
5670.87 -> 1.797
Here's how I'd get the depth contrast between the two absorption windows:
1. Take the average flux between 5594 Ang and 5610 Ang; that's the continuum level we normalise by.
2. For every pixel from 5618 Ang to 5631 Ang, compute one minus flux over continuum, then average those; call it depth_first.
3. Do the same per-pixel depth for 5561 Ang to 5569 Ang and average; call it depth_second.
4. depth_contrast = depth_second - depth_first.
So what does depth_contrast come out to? -0.04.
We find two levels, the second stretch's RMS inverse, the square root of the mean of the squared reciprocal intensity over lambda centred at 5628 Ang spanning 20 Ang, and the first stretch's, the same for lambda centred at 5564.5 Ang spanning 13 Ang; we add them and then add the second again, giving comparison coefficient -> 1.71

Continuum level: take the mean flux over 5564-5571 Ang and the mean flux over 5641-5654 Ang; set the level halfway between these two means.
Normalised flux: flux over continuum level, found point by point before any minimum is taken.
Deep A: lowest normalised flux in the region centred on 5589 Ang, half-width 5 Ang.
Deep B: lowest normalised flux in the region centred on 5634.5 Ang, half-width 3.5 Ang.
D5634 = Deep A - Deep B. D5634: -0.16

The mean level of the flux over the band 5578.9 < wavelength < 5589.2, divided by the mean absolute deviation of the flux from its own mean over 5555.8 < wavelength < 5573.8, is 34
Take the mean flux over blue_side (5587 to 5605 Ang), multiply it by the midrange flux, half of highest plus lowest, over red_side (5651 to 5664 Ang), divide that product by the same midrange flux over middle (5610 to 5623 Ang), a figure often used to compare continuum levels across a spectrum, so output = 1.98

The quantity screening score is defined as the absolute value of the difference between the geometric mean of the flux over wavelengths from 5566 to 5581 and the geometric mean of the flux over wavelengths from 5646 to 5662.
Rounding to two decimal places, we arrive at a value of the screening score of 0.01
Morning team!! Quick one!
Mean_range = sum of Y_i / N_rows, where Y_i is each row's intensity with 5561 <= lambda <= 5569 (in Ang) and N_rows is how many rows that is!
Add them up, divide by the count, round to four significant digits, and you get 1.781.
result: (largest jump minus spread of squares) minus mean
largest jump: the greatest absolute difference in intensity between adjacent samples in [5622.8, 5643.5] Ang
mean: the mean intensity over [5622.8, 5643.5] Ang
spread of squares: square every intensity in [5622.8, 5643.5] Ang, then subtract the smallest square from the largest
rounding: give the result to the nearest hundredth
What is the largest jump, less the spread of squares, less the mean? -2.37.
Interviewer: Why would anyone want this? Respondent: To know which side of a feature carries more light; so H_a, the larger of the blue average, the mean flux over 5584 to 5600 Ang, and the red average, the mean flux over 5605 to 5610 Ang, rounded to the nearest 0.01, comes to 1.77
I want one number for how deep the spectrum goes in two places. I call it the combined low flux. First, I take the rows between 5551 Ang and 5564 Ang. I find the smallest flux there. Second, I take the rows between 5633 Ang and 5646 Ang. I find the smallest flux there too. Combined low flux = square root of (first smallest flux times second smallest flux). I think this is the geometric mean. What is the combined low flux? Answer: 1.66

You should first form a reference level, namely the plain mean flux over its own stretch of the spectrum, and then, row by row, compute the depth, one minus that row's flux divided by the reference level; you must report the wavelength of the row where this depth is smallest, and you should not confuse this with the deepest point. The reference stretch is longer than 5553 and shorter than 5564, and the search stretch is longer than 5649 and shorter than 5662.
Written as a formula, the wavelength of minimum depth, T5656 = 5657.83 Ang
